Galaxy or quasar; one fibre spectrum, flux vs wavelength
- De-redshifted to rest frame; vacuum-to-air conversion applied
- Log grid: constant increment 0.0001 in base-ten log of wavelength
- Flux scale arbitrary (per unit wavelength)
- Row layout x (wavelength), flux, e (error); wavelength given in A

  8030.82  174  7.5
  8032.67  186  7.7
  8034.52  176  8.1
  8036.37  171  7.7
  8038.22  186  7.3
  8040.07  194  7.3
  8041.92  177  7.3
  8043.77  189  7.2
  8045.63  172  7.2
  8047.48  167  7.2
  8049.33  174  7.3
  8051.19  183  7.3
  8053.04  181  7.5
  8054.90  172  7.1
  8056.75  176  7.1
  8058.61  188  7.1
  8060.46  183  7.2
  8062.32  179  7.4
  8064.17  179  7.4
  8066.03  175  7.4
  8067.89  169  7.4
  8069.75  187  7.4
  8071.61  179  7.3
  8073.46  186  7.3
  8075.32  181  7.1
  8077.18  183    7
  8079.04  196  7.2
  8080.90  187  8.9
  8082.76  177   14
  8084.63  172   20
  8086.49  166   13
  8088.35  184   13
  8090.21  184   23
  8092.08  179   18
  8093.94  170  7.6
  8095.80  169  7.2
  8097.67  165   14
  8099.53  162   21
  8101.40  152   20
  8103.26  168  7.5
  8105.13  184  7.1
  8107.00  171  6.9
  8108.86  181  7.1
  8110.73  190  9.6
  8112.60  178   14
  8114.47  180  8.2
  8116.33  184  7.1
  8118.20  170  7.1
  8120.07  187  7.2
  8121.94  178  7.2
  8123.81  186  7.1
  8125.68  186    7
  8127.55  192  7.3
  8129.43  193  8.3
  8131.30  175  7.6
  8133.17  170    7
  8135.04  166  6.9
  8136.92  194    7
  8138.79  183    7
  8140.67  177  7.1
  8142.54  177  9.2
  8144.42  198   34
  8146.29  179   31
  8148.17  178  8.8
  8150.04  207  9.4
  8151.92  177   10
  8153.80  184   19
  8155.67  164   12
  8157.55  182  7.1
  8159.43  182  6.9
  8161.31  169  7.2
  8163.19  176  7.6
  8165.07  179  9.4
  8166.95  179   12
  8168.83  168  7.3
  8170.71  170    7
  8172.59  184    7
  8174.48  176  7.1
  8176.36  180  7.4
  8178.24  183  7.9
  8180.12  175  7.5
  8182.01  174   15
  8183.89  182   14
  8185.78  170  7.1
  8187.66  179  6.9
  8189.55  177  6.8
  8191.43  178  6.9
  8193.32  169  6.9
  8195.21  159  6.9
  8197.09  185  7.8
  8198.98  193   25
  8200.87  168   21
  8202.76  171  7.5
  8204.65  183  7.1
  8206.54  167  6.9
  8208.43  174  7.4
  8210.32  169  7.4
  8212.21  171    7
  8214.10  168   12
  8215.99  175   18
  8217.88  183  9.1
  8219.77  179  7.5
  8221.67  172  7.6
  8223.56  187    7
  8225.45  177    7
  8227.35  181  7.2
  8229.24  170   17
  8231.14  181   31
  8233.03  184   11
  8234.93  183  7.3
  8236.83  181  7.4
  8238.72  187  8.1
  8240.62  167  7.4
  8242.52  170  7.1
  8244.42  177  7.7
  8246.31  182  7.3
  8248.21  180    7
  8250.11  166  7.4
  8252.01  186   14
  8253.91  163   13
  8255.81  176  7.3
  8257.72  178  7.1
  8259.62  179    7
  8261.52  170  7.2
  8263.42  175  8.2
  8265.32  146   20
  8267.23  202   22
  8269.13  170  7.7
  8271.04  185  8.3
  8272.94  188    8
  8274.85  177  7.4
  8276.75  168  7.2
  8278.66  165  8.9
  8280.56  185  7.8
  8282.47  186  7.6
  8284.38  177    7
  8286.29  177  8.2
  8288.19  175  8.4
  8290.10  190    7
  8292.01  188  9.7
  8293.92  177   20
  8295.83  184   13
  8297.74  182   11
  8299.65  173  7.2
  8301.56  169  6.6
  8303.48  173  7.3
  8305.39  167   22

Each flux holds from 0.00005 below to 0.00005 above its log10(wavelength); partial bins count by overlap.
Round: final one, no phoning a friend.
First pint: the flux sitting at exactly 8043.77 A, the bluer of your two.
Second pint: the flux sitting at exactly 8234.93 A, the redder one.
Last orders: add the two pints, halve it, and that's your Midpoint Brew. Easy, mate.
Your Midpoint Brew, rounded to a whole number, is 186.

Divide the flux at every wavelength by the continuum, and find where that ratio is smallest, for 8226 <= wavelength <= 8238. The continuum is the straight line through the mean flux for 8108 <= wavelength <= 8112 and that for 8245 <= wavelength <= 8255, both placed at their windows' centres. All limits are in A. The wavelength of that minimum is 8229.24 A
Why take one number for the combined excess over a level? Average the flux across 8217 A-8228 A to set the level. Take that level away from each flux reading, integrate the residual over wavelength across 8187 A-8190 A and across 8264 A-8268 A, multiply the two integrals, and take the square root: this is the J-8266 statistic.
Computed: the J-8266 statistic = 12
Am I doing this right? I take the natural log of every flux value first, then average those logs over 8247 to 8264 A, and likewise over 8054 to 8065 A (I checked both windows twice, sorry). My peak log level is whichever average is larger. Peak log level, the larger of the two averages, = 5.19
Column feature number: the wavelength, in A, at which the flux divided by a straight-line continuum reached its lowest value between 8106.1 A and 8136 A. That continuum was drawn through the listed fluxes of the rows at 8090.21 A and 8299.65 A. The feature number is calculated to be 8135.04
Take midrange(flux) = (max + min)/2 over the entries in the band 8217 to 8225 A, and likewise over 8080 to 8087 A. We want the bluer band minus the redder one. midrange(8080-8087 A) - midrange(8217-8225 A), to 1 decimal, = -3.0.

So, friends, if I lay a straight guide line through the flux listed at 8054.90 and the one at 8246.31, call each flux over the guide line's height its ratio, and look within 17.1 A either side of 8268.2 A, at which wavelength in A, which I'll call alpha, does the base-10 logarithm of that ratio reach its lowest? 8265.32 A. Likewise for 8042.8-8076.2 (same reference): 8047.48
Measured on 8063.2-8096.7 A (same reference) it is 8086.49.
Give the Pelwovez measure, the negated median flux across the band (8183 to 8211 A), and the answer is -174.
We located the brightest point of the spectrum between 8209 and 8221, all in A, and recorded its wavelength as 8217.88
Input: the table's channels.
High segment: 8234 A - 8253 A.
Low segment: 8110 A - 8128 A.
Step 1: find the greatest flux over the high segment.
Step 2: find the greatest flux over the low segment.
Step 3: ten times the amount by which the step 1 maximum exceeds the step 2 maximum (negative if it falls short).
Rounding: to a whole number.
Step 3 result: -50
